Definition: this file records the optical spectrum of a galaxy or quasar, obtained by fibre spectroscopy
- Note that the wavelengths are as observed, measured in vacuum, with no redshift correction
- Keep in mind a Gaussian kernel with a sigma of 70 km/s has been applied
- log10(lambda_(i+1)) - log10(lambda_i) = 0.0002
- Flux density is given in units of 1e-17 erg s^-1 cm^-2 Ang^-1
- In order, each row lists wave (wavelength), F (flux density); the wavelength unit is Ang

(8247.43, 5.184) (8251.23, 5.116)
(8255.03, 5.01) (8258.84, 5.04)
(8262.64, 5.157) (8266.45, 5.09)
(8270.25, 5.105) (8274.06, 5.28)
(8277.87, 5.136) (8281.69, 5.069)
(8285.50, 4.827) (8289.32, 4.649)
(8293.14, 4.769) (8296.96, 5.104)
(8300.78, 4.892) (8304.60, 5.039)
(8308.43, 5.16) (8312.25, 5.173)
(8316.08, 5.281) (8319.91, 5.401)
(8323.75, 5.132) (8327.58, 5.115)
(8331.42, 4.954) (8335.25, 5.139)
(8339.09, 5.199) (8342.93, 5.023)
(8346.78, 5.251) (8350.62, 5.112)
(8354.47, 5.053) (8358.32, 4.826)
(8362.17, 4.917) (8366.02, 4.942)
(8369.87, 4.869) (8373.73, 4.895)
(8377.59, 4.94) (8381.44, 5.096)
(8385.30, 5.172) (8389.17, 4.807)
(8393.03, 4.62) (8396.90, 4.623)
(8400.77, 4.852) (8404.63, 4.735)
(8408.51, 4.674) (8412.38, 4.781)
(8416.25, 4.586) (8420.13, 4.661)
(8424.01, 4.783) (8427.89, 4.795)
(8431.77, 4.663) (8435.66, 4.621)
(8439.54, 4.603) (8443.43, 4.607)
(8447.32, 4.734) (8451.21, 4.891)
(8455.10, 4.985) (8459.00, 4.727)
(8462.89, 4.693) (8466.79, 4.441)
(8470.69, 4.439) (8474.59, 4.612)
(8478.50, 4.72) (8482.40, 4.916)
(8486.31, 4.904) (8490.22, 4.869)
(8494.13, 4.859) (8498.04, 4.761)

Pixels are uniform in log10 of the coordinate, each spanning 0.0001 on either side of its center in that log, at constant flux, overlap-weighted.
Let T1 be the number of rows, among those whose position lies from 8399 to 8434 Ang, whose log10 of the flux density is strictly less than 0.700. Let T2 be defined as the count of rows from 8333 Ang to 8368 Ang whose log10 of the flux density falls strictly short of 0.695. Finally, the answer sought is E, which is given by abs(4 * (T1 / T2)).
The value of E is 12.0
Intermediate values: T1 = 9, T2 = 3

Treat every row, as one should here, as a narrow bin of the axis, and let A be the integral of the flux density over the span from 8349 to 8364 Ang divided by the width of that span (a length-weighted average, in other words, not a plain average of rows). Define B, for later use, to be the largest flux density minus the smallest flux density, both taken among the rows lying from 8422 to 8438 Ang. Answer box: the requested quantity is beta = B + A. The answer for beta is 5.1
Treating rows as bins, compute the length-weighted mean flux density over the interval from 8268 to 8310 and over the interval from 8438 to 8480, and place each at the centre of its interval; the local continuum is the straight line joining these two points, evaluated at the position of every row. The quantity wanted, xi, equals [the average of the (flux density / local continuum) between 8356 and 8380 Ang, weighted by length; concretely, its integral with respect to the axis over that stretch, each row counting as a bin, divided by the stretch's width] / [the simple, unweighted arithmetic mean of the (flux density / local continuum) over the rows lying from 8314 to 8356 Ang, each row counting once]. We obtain 0.965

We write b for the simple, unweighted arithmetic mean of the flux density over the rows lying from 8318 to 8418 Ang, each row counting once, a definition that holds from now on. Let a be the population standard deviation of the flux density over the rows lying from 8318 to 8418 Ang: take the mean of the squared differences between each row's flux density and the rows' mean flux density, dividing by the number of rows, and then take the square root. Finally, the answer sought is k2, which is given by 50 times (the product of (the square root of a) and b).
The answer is 113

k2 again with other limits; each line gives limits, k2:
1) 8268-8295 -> 115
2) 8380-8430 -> 99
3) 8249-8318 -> 102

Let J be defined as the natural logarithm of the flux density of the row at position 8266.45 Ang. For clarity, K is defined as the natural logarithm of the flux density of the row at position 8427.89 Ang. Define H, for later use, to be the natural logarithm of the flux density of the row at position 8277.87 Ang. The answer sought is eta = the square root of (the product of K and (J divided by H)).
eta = 1.25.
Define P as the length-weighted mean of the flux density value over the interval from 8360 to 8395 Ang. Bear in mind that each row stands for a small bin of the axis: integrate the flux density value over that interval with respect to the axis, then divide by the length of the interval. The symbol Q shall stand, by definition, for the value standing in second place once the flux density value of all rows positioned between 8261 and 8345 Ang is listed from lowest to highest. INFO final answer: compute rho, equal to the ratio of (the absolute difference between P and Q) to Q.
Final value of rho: 0.031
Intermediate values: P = 4.92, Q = 4.769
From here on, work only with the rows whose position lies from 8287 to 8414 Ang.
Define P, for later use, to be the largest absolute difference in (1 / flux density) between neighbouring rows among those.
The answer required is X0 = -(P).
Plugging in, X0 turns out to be -0.0147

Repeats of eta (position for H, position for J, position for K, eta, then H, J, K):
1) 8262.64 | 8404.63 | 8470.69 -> 1.19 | 1.64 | 1.55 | 1.49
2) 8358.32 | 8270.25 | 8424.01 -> 1.27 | 1.57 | 1.63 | 1.57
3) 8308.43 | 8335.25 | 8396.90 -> 1.24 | 1.64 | 1.64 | 1.53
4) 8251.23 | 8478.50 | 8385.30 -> 1.25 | 1.63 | 1.55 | 1.64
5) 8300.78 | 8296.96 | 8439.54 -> 1.25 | 1.59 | 1.63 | 1.53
